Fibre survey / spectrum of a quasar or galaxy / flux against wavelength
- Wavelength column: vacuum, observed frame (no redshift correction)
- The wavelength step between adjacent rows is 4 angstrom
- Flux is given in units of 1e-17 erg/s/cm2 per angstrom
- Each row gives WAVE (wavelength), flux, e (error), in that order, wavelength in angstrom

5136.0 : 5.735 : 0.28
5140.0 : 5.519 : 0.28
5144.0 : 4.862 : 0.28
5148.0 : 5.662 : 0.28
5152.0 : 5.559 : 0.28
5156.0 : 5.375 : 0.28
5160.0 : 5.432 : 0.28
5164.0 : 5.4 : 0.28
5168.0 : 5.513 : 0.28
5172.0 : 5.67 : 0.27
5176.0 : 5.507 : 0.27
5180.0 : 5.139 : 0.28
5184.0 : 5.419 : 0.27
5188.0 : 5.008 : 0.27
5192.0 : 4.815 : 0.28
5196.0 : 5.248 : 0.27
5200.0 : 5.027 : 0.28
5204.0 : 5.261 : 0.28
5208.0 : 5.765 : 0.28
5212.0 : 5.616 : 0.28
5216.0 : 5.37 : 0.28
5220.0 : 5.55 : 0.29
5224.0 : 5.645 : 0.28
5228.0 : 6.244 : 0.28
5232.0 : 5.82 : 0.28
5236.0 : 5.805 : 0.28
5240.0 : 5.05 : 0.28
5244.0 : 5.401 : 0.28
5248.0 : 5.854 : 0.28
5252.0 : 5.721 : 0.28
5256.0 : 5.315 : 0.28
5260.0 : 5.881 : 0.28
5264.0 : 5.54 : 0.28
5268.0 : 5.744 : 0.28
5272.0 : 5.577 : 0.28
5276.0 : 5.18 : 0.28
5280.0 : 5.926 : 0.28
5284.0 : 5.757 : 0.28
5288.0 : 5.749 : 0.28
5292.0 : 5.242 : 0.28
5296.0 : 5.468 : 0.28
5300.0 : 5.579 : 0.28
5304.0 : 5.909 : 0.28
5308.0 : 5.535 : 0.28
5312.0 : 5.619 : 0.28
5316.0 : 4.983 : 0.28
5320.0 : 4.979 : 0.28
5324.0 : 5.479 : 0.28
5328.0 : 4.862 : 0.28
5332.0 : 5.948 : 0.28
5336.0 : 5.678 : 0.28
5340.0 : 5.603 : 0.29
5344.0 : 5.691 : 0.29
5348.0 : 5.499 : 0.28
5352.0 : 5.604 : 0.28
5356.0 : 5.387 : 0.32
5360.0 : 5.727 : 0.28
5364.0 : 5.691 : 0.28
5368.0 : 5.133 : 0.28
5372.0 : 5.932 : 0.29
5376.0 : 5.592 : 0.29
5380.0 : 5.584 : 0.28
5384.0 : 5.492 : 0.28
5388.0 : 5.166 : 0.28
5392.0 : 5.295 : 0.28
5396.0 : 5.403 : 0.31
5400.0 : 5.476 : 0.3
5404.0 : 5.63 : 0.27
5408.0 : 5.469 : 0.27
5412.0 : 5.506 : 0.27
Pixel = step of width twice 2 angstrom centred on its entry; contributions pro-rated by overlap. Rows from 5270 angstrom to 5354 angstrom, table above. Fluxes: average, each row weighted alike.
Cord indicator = 5.52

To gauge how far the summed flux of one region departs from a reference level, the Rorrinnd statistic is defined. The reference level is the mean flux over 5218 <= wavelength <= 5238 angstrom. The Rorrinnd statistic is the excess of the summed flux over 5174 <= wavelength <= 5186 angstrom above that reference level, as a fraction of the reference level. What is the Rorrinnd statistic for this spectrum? 1.8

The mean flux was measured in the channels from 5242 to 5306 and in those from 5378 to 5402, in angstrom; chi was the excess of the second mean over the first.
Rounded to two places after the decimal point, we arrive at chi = -0.21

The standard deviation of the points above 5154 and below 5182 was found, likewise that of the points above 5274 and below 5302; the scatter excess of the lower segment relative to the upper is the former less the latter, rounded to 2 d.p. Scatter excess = -0.11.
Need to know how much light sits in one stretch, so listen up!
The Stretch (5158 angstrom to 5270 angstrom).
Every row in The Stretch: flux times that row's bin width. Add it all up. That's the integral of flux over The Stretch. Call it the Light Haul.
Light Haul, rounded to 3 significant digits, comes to 615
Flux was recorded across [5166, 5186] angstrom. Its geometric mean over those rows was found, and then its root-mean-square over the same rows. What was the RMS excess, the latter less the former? 0.0057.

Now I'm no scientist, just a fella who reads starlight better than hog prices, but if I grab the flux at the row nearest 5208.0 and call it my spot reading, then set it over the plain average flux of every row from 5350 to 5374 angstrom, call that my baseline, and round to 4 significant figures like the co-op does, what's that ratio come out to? 1.033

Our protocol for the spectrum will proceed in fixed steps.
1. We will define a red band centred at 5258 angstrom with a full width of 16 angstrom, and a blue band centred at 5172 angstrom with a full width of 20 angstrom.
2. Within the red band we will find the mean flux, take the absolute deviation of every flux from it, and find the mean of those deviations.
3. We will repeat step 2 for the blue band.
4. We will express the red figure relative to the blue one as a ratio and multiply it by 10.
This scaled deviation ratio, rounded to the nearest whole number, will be 13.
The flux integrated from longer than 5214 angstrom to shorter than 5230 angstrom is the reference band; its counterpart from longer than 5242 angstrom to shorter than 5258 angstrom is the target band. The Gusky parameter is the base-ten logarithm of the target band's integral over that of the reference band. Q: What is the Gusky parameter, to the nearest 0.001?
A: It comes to -0.010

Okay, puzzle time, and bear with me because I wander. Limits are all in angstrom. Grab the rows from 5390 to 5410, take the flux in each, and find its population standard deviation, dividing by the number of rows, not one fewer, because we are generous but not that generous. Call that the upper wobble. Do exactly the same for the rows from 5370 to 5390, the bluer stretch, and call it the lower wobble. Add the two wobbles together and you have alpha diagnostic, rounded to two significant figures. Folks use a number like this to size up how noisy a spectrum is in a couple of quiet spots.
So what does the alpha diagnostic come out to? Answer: 0.35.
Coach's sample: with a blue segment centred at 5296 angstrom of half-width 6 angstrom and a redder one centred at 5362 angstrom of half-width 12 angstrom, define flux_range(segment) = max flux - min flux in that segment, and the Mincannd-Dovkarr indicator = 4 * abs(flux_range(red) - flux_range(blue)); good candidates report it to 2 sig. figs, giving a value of 1.8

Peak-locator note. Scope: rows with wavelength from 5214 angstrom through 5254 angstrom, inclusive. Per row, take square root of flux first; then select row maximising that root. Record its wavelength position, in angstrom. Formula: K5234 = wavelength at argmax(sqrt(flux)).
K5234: 5228.0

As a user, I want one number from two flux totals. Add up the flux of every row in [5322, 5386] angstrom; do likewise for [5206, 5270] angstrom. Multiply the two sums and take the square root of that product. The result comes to 89.6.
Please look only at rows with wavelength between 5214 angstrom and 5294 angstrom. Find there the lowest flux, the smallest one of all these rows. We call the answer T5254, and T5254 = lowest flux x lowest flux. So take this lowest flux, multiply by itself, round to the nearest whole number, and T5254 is 26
